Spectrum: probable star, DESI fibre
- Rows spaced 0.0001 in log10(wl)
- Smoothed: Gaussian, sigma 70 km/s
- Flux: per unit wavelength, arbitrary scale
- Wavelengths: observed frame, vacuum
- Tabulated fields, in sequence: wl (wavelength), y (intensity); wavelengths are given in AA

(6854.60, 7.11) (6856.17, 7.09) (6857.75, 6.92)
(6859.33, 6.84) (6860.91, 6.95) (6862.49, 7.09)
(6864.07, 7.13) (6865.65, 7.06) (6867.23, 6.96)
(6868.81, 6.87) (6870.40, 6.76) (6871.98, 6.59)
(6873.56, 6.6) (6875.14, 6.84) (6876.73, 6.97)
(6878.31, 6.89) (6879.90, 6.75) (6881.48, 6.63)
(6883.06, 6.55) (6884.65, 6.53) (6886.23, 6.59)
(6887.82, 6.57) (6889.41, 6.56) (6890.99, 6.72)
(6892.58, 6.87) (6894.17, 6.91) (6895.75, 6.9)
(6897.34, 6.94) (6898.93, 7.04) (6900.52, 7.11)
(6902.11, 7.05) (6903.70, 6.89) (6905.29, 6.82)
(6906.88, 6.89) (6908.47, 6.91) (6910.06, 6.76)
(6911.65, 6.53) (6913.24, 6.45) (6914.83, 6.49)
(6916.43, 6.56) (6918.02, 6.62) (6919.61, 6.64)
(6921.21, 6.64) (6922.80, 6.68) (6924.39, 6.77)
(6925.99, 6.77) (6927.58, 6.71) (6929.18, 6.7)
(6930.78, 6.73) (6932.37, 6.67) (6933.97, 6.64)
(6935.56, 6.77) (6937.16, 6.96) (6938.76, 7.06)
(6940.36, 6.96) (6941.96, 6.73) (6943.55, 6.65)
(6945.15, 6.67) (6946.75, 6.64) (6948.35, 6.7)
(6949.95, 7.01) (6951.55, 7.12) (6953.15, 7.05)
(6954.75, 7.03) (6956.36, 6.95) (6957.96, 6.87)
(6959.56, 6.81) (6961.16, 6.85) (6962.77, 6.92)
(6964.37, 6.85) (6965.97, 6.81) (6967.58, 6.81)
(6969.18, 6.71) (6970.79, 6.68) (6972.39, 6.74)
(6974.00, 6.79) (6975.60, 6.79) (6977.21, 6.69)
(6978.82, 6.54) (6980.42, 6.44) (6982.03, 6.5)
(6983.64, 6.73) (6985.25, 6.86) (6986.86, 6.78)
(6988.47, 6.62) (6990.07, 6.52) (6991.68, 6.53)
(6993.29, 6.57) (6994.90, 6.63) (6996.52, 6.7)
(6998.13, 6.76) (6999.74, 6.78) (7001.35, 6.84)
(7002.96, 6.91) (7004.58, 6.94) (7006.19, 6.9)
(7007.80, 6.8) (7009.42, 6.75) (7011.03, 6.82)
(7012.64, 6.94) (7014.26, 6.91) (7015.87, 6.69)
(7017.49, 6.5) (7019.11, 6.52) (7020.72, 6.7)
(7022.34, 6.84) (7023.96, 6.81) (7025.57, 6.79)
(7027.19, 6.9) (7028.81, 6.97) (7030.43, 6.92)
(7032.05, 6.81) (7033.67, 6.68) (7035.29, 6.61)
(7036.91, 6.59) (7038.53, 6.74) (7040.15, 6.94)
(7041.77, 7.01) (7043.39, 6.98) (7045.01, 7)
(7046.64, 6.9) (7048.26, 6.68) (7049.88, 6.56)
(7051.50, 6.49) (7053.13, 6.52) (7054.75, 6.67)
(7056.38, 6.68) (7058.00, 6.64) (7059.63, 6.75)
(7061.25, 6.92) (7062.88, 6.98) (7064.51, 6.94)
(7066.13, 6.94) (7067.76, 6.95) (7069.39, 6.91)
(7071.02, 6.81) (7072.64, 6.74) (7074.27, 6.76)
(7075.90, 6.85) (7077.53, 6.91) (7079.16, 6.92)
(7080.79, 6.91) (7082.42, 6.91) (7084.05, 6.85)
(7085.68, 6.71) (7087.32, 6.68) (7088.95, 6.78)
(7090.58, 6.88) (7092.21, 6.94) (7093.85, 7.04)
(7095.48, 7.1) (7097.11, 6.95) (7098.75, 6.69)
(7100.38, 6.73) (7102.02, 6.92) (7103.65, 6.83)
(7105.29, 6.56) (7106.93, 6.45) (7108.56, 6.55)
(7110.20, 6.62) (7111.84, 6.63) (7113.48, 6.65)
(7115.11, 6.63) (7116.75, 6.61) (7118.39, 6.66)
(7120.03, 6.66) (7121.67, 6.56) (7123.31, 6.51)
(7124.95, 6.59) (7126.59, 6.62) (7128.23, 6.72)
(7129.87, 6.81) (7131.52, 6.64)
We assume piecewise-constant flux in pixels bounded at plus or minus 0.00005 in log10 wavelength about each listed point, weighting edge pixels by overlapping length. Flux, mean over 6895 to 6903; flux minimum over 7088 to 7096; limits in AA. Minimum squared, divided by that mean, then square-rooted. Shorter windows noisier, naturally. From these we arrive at 2.56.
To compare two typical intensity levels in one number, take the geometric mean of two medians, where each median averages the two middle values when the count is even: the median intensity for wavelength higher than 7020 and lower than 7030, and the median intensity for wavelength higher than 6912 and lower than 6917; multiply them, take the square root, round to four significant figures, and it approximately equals 6.655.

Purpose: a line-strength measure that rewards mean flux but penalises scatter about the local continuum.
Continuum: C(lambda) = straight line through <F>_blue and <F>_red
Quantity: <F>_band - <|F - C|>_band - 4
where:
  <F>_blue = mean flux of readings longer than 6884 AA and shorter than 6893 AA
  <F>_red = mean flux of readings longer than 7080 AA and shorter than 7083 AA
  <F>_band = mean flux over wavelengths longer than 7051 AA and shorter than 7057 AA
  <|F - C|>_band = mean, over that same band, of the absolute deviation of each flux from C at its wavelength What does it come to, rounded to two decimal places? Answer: 2.31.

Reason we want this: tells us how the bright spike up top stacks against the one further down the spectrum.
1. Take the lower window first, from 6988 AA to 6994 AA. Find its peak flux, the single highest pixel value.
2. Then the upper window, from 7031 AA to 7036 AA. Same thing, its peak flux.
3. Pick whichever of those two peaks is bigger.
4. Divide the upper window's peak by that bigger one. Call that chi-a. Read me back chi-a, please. 1.00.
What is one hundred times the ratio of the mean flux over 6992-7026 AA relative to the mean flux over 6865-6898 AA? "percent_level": 100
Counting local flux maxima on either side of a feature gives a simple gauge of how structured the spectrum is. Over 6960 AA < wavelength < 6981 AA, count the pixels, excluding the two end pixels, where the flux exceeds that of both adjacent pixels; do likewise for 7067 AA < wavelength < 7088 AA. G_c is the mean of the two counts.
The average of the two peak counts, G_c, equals 1.00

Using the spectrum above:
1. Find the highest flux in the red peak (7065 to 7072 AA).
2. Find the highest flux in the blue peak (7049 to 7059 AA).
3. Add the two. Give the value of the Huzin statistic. 13.6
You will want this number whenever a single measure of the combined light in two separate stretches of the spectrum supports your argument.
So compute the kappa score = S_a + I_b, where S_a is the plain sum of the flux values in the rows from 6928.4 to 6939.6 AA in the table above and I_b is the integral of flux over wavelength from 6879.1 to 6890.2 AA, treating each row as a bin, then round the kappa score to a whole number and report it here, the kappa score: 121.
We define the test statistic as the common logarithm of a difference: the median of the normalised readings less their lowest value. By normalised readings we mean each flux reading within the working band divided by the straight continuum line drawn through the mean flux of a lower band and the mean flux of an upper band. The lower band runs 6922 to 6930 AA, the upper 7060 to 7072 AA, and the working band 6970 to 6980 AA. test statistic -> -1.6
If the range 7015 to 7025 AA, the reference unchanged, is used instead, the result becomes -1.5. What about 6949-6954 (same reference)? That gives -2.3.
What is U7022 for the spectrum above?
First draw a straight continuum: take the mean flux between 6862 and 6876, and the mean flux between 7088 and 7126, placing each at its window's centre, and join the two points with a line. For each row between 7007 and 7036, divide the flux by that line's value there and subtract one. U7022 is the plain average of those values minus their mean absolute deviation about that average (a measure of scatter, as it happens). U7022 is -0.016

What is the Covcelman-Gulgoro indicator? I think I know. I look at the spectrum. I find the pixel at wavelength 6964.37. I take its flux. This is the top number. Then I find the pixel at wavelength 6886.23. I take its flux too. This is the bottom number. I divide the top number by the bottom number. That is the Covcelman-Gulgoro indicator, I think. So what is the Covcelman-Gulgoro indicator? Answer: 1.04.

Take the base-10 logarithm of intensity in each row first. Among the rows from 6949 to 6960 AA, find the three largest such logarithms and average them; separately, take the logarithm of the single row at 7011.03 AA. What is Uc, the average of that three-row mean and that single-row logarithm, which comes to 0.841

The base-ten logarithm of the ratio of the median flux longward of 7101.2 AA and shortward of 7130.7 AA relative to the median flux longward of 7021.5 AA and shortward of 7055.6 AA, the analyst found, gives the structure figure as -0.012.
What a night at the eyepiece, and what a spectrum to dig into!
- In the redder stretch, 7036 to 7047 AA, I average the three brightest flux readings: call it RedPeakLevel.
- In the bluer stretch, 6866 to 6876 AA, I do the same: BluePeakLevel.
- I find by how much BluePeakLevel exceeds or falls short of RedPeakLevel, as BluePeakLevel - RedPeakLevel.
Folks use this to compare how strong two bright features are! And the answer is -0.11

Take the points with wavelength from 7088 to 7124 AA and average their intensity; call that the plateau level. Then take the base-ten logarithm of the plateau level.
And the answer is 0.828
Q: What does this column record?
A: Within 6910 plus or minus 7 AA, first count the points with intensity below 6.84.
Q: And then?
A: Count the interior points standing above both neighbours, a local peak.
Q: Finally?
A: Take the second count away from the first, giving 5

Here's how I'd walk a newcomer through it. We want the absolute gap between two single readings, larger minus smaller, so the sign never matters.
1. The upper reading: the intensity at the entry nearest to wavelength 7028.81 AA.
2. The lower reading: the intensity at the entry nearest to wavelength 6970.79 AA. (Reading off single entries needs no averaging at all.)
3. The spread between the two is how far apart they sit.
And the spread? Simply 0.290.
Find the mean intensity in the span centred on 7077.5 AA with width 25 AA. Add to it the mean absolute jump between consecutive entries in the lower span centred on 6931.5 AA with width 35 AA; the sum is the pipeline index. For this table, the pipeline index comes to 6.91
